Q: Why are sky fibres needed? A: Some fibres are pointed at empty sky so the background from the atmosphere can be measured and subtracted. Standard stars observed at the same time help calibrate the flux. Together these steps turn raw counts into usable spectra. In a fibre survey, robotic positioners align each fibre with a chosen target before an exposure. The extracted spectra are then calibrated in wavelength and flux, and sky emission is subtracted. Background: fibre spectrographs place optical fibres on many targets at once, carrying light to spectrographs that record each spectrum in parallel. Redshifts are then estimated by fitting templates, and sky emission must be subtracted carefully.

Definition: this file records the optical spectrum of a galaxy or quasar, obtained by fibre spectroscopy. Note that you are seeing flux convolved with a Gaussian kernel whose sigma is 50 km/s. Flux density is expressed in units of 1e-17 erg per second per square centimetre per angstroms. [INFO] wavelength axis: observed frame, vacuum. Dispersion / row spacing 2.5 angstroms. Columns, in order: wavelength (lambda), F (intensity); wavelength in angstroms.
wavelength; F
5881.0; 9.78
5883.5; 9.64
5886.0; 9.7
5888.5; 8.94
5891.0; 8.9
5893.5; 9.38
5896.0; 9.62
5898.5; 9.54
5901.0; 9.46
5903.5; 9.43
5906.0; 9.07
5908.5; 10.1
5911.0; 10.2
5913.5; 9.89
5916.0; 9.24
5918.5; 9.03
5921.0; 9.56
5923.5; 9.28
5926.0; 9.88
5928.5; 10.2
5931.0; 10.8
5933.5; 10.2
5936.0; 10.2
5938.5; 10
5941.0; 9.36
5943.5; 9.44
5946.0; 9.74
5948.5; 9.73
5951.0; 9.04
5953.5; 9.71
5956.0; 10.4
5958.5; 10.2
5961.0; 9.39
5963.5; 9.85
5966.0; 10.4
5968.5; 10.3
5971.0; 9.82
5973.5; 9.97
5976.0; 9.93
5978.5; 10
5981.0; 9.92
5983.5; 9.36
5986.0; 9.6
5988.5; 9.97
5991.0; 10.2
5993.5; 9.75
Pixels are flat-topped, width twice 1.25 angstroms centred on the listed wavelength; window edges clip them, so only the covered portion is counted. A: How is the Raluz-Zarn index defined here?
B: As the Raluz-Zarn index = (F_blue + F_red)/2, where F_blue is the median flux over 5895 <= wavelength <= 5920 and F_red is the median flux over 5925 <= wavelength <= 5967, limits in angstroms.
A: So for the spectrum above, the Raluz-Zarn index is 9.69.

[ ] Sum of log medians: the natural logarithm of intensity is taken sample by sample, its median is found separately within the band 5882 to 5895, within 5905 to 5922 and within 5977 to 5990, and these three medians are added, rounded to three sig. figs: 6.79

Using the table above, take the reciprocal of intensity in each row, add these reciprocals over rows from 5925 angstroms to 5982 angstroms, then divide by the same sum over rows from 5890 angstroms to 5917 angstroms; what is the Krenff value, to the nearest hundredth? 2.01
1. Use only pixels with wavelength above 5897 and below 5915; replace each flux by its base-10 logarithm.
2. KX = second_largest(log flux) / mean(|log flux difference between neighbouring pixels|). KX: 70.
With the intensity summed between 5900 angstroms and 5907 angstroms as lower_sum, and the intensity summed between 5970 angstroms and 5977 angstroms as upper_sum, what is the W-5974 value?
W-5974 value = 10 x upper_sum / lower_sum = 10.6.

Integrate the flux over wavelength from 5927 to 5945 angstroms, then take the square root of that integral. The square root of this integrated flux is 13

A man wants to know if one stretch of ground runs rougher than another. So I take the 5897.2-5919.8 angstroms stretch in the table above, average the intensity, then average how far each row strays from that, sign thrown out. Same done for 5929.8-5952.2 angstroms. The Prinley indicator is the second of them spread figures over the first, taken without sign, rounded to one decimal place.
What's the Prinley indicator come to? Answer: 1.2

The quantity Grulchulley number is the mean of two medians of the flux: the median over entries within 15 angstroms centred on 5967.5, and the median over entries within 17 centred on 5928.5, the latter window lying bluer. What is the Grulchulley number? 10.1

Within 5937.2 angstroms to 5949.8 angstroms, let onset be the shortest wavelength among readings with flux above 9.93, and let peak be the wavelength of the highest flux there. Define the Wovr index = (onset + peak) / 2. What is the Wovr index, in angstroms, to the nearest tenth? 5938.5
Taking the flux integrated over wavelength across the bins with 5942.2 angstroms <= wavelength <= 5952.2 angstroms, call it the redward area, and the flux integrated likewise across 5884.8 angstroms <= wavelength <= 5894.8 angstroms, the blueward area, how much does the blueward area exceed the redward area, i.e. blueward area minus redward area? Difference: -2.6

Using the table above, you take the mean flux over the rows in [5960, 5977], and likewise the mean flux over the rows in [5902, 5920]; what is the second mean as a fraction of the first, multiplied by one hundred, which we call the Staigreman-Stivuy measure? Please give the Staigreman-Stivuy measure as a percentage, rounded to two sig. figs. 96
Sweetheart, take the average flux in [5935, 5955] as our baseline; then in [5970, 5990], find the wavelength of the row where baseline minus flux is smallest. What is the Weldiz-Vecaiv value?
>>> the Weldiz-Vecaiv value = 5978.5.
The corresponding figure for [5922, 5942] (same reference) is 5931.0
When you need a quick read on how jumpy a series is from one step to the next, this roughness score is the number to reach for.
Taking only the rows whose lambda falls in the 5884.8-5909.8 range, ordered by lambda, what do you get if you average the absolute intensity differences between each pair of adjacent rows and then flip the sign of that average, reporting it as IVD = -0.34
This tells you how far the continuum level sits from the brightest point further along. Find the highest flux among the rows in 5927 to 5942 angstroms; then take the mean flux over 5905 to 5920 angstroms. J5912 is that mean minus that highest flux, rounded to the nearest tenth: -1.2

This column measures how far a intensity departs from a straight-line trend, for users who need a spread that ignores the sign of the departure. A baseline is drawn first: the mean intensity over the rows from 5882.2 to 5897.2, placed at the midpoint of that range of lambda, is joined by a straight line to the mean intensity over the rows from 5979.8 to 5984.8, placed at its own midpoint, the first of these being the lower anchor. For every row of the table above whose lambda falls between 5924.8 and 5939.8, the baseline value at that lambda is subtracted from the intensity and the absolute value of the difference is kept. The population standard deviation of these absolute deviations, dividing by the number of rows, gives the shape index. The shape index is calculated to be 0.289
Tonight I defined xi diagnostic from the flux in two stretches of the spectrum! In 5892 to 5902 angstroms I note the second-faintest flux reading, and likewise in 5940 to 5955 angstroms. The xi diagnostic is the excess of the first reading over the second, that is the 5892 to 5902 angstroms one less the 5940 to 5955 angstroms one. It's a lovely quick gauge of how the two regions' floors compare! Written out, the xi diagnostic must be 0.1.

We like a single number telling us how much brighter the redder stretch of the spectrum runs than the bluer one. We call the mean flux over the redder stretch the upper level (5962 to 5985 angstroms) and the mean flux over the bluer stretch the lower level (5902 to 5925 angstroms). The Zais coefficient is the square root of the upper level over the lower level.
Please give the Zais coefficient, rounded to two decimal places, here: 1.02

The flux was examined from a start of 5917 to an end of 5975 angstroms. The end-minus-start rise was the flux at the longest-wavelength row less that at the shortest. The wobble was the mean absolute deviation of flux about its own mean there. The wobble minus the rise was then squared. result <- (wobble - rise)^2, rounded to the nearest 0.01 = 0.33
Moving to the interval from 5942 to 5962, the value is 0.13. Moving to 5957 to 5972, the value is 0.47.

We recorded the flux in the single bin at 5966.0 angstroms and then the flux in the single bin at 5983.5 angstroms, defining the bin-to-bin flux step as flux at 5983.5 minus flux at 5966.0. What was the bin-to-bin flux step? -1.0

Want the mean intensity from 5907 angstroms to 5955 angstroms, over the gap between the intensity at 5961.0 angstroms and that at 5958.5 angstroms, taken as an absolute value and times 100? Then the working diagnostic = 1206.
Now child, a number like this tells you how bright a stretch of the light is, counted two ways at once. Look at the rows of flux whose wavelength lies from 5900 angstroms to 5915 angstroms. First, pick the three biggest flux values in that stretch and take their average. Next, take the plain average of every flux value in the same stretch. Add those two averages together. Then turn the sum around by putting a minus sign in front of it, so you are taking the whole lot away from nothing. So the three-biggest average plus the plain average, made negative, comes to -19.8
